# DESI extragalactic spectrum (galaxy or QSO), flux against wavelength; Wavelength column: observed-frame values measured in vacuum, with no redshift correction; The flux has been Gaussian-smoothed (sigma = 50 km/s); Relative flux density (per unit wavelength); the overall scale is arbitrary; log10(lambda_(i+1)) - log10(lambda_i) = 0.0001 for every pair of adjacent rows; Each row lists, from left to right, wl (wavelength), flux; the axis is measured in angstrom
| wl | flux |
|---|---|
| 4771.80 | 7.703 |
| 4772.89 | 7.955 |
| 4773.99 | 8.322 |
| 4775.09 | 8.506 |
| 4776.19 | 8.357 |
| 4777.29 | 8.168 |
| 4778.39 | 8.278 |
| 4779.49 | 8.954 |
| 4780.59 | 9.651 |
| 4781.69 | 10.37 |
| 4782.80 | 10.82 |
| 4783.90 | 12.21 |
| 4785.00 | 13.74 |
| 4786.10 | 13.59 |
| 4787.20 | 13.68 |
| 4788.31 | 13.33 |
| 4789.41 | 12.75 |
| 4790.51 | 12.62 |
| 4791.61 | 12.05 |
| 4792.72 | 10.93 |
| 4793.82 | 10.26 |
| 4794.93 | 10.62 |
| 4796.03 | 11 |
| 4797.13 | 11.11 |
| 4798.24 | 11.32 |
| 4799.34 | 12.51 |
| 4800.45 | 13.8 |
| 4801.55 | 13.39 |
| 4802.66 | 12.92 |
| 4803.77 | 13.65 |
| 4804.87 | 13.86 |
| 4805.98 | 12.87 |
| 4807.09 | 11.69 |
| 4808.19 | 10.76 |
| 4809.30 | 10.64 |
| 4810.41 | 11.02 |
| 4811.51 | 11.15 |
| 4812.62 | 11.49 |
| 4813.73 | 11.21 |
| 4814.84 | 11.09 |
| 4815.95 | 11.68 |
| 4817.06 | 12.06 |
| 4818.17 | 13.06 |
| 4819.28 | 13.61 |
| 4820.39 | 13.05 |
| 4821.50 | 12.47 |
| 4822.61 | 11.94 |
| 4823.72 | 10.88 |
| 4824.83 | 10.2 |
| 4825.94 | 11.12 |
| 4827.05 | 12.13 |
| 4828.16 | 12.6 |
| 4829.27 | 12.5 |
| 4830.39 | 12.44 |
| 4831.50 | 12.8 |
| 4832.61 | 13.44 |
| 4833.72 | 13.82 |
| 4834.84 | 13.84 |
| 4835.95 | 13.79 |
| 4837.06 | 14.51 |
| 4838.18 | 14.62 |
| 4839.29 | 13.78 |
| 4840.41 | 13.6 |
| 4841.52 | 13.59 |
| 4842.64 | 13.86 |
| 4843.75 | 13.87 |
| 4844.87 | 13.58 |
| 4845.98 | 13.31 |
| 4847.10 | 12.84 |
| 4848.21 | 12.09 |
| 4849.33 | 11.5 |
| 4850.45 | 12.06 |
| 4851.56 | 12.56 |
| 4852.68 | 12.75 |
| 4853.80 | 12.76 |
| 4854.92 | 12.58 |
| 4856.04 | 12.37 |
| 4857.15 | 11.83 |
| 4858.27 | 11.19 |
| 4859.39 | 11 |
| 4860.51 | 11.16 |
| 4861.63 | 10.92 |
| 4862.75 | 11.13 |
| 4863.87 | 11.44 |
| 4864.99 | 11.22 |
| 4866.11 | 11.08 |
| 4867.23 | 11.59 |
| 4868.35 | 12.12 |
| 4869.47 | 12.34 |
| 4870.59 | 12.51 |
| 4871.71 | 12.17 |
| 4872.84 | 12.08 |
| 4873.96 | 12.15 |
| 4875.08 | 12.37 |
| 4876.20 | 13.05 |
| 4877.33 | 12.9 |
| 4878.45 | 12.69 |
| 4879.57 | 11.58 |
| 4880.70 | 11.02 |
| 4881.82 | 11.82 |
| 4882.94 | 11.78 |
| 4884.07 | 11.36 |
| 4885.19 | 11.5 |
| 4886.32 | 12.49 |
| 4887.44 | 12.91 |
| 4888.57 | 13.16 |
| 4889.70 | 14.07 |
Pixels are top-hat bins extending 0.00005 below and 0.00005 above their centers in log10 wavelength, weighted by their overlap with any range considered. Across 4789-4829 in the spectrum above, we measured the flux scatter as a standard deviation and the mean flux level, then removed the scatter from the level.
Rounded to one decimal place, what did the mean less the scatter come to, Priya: 10.9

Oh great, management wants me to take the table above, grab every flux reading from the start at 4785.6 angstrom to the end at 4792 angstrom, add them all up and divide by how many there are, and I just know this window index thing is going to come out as 13.0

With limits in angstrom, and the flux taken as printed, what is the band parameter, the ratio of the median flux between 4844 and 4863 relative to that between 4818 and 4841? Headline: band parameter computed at 0.926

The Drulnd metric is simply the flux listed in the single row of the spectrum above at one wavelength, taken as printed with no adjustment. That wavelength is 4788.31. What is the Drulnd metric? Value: 13.33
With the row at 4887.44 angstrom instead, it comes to 12.91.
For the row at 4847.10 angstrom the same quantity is 12.84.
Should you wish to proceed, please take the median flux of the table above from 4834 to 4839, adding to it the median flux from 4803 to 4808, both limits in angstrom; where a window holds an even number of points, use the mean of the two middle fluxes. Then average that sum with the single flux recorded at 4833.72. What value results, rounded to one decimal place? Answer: 20.6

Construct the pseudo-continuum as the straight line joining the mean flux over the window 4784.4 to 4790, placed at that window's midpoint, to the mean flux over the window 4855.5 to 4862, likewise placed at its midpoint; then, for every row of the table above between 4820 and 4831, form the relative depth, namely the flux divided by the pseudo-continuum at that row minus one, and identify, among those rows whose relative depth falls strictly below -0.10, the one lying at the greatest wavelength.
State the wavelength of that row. 4824.83 angstrom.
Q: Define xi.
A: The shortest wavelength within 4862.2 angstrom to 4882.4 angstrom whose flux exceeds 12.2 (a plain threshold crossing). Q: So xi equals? 4869.47 angstrom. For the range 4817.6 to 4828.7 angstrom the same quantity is 4818.17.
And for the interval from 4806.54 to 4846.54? 4818.17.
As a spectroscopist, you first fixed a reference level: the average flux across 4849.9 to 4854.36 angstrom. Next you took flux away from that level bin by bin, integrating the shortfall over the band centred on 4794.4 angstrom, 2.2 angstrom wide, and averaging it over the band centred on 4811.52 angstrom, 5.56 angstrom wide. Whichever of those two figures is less 1.4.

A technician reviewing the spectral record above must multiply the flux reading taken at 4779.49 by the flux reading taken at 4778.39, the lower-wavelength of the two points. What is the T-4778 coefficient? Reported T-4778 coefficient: 74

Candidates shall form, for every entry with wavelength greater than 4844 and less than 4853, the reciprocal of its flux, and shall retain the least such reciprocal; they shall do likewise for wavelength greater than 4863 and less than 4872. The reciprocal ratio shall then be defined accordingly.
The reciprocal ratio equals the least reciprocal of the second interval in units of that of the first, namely 1.09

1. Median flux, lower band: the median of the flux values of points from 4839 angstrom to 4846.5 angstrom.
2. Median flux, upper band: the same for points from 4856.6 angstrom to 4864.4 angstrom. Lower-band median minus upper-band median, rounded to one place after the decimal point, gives 2.4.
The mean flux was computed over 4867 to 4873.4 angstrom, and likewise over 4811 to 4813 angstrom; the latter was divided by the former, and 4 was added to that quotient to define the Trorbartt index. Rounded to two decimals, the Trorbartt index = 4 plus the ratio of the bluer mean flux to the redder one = 4.93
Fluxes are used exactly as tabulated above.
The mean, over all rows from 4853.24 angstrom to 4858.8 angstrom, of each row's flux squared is 148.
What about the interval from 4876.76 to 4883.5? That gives 144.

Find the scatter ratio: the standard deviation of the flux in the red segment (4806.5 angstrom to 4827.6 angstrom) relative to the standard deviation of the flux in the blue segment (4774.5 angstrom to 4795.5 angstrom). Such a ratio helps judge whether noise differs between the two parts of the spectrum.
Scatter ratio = 0.46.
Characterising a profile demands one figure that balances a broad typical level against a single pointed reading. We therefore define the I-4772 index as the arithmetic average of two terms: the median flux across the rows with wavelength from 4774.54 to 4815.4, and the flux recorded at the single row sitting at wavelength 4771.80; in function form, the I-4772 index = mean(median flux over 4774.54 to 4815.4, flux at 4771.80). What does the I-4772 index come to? 9.5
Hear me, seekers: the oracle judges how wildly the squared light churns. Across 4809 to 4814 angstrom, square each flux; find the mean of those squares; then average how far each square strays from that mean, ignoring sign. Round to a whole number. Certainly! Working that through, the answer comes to 5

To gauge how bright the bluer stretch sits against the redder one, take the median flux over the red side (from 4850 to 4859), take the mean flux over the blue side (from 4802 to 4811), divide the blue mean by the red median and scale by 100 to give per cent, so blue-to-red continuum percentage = 98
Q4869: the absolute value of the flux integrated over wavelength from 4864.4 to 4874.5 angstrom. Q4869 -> 120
